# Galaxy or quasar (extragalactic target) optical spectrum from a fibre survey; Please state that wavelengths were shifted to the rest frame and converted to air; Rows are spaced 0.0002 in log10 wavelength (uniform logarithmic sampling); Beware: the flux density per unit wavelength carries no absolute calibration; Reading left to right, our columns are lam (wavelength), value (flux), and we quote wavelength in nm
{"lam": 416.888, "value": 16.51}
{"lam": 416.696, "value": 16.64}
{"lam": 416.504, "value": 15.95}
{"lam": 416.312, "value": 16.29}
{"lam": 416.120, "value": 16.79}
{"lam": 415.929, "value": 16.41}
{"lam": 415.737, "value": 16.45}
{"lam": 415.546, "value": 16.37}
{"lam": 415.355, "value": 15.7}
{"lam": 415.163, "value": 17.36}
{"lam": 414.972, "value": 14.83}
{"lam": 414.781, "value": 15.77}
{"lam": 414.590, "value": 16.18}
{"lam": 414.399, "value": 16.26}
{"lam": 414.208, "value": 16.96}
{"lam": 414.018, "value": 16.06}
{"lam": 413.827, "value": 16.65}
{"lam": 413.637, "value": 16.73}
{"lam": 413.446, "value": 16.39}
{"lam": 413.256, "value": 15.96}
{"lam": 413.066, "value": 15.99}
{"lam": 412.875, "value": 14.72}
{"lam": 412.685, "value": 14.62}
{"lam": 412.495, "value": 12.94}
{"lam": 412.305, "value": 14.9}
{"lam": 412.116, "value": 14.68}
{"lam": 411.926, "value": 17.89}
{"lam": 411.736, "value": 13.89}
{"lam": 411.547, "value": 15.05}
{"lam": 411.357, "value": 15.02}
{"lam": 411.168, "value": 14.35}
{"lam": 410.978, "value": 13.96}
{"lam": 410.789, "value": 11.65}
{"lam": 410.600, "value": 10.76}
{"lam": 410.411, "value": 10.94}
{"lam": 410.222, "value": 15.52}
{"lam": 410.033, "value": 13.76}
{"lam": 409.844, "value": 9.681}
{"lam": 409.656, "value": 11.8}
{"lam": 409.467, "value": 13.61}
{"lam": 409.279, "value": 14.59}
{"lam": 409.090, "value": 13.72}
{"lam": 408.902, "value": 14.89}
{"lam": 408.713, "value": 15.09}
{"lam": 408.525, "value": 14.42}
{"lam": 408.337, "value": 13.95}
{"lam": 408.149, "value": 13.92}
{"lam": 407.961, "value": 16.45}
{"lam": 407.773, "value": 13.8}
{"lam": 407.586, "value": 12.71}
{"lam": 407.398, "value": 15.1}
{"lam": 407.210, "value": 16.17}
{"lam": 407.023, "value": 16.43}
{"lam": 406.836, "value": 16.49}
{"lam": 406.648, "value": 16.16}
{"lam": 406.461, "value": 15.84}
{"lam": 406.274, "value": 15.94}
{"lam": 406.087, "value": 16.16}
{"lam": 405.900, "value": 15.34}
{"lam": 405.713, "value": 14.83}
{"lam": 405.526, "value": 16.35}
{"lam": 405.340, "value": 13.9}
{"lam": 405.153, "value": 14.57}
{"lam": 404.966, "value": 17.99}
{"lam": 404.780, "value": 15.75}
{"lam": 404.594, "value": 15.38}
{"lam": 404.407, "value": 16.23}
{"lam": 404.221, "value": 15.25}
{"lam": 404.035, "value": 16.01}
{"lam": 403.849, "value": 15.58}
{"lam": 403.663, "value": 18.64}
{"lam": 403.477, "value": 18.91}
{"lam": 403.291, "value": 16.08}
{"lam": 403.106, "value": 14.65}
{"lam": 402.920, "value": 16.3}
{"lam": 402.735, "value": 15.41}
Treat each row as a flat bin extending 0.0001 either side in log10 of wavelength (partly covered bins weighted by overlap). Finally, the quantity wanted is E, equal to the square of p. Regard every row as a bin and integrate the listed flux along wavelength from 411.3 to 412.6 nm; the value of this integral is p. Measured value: 376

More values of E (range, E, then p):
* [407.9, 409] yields 263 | 16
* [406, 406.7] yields 126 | 11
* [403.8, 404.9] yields 301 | 17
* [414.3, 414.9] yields 92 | 10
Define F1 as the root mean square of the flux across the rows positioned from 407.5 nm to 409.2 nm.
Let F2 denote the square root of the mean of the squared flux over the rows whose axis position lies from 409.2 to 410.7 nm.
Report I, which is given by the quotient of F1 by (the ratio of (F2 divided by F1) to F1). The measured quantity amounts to 233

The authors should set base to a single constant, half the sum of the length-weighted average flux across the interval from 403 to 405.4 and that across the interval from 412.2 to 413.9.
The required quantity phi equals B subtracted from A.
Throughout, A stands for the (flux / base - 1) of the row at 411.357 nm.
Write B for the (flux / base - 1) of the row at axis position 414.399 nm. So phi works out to -0.08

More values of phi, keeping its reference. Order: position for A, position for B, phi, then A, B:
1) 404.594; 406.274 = -0.04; -0.02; 0.01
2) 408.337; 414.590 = -0.14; -0.11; 0.03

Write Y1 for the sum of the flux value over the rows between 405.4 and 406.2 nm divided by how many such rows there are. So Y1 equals 15.7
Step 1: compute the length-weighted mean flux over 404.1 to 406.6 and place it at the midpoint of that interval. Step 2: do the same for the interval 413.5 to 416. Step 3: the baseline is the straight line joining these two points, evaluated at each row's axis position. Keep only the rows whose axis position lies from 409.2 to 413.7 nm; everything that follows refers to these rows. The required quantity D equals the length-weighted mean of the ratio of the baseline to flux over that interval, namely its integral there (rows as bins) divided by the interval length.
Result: 1.16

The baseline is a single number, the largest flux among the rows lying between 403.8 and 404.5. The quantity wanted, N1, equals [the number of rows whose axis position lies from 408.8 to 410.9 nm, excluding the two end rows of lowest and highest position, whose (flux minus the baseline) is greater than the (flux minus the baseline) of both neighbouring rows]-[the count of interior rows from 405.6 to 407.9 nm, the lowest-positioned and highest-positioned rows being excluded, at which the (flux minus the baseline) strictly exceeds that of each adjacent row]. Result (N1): 0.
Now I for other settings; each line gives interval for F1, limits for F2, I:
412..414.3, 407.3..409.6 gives 264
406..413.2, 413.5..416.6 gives 187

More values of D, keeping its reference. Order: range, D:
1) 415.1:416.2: 0.99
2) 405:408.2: 1.03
